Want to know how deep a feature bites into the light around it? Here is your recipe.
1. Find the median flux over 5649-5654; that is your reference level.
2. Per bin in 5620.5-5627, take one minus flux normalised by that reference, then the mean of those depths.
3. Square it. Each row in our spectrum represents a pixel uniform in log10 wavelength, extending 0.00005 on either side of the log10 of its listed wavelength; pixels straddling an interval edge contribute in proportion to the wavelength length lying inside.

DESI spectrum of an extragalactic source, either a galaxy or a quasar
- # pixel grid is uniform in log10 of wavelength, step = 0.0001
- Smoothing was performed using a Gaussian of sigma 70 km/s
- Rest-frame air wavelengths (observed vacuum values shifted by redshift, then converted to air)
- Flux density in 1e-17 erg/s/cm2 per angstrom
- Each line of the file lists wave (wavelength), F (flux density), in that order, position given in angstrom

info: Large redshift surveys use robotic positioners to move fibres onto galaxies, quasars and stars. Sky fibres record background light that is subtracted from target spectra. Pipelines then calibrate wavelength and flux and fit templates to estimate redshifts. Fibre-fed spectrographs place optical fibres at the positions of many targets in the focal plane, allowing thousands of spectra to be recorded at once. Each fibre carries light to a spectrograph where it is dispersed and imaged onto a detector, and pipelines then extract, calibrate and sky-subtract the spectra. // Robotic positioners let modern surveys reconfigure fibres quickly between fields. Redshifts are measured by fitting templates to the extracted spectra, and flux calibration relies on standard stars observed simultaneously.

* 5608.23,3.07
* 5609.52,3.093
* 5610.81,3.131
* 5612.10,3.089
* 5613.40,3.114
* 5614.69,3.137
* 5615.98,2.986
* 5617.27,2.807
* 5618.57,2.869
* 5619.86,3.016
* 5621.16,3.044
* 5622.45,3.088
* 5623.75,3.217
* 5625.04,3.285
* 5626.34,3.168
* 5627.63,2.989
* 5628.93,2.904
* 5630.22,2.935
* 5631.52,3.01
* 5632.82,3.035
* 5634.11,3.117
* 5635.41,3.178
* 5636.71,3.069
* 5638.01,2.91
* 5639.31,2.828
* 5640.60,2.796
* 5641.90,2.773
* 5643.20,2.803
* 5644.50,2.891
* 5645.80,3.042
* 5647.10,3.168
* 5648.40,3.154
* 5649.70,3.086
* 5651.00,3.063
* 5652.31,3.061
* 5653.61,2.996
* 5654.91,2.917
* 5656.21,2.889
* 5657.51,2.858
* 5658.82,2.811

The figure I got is 0.0010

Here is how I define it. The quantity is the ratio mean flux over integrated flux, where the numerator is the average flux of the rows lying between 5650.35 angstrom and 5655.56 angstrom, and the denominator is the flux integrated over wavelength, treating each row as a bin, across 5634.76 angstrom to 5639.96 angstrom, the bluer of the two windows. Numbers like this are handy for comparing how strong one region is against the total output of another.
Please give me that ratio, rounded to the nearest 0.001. 0.193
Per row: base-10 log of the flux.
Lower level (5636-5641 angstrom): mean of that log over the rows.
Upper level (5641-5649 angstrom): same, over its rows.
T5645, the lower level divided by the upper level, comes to 0.98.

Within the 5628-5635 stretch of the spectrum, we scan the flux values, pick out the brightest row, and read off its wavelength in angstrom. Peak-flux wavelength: 5634.11 angstrom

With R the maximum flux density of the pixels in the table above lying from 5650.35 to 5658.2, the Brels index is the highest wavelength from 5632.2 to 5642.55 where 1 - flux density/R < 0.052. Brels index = 5638.01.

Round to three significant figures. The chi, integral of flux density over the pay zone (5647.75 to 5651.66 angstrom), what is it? 12.1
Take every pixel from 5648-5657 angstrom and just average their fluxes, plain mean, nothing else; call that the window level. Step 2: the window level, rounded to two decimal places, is 3.02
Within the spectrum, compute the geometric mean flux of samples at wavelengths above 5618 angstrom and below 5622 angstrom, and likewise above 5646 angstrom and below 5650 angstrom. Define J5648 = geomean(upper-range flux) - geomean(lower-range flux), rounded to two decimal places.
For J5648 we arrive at 0.16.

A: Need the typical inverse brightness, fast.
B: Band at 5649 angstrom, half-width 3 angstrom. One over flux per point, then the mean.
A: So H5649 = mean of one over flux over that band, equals 0.321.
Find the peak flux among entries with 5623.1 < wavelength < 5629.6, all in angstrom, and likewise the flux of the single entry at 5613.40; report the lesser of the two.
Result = 3.11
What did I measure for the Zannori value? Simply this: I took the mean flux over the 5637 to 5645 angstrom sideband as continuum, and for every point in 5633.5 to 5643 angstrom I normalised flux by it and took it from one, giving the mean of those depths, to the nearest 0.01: -0.04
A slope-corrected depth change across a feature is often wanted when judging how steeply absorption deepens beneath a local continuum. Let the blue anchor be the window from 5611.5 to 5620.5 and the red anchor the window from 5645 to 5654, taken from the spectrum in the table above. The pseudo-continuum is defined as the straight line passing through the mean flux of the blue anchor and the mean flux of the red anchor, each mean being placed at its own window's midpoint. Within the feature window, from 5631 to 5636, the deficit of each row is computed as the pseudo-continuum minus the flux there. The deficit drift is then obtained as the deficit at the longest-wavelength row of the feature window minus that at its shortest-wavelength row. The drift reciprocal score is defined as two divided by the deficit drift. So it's -13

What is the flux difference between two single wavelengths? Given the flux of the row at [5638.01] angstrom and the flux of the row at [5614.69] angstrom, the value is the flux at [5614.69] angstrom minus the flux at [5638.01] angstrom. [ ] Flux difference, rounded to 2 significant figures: 0.23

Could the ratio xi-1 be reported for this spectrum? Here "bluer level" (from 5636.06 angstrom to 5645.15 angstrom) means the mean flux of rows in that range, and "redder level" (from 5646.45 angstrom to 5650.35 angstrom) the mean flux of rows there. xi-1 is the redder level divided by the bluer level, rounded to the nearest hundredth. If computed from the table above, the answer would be 1.09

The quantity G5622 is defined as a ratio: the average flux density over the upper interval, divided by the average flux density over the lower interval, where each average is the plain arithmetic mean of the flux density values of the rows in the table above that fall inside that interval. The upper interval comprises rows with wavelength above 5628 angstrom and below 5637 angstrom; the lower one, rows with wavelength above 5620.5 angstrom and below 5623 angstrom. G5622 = 0.990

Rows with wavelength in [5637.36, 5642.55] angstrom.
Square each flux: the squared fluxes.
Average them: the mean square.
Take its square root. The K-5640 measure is 2.83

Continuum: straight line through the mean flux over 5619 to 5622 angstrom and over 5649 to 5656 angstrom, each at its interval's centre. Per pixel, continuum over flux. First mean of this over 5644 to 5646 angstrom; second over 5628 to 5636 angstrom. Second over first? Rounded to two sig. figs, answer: 0.98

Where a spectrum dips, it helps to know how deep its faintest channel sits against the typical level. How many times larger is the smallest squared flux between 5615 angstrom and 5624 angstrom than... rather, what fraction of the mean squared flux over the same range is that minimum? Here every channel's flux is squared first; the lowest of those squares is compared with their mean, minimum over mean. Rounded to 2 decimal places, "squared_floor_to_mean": 0.87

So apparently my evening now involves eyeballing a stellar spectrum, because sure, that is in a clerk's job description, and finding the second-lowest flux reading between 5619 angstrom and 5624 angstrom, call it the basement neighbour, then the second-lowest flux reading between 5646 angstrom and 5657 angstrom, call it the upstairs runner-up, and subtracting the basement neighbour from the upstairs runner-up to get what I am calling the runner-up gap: -0.13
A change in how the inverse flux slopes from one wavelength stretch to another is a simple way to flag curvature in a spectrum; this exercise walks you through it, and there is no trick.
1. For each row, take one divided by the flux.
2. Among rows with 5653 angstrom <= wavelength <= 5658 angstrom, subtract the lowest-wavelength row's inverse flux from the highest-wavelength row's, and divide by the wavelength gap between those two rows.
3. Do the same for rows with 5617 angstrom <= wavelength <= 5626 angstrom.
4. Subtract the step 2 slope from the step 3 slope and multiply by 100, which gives -1.1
